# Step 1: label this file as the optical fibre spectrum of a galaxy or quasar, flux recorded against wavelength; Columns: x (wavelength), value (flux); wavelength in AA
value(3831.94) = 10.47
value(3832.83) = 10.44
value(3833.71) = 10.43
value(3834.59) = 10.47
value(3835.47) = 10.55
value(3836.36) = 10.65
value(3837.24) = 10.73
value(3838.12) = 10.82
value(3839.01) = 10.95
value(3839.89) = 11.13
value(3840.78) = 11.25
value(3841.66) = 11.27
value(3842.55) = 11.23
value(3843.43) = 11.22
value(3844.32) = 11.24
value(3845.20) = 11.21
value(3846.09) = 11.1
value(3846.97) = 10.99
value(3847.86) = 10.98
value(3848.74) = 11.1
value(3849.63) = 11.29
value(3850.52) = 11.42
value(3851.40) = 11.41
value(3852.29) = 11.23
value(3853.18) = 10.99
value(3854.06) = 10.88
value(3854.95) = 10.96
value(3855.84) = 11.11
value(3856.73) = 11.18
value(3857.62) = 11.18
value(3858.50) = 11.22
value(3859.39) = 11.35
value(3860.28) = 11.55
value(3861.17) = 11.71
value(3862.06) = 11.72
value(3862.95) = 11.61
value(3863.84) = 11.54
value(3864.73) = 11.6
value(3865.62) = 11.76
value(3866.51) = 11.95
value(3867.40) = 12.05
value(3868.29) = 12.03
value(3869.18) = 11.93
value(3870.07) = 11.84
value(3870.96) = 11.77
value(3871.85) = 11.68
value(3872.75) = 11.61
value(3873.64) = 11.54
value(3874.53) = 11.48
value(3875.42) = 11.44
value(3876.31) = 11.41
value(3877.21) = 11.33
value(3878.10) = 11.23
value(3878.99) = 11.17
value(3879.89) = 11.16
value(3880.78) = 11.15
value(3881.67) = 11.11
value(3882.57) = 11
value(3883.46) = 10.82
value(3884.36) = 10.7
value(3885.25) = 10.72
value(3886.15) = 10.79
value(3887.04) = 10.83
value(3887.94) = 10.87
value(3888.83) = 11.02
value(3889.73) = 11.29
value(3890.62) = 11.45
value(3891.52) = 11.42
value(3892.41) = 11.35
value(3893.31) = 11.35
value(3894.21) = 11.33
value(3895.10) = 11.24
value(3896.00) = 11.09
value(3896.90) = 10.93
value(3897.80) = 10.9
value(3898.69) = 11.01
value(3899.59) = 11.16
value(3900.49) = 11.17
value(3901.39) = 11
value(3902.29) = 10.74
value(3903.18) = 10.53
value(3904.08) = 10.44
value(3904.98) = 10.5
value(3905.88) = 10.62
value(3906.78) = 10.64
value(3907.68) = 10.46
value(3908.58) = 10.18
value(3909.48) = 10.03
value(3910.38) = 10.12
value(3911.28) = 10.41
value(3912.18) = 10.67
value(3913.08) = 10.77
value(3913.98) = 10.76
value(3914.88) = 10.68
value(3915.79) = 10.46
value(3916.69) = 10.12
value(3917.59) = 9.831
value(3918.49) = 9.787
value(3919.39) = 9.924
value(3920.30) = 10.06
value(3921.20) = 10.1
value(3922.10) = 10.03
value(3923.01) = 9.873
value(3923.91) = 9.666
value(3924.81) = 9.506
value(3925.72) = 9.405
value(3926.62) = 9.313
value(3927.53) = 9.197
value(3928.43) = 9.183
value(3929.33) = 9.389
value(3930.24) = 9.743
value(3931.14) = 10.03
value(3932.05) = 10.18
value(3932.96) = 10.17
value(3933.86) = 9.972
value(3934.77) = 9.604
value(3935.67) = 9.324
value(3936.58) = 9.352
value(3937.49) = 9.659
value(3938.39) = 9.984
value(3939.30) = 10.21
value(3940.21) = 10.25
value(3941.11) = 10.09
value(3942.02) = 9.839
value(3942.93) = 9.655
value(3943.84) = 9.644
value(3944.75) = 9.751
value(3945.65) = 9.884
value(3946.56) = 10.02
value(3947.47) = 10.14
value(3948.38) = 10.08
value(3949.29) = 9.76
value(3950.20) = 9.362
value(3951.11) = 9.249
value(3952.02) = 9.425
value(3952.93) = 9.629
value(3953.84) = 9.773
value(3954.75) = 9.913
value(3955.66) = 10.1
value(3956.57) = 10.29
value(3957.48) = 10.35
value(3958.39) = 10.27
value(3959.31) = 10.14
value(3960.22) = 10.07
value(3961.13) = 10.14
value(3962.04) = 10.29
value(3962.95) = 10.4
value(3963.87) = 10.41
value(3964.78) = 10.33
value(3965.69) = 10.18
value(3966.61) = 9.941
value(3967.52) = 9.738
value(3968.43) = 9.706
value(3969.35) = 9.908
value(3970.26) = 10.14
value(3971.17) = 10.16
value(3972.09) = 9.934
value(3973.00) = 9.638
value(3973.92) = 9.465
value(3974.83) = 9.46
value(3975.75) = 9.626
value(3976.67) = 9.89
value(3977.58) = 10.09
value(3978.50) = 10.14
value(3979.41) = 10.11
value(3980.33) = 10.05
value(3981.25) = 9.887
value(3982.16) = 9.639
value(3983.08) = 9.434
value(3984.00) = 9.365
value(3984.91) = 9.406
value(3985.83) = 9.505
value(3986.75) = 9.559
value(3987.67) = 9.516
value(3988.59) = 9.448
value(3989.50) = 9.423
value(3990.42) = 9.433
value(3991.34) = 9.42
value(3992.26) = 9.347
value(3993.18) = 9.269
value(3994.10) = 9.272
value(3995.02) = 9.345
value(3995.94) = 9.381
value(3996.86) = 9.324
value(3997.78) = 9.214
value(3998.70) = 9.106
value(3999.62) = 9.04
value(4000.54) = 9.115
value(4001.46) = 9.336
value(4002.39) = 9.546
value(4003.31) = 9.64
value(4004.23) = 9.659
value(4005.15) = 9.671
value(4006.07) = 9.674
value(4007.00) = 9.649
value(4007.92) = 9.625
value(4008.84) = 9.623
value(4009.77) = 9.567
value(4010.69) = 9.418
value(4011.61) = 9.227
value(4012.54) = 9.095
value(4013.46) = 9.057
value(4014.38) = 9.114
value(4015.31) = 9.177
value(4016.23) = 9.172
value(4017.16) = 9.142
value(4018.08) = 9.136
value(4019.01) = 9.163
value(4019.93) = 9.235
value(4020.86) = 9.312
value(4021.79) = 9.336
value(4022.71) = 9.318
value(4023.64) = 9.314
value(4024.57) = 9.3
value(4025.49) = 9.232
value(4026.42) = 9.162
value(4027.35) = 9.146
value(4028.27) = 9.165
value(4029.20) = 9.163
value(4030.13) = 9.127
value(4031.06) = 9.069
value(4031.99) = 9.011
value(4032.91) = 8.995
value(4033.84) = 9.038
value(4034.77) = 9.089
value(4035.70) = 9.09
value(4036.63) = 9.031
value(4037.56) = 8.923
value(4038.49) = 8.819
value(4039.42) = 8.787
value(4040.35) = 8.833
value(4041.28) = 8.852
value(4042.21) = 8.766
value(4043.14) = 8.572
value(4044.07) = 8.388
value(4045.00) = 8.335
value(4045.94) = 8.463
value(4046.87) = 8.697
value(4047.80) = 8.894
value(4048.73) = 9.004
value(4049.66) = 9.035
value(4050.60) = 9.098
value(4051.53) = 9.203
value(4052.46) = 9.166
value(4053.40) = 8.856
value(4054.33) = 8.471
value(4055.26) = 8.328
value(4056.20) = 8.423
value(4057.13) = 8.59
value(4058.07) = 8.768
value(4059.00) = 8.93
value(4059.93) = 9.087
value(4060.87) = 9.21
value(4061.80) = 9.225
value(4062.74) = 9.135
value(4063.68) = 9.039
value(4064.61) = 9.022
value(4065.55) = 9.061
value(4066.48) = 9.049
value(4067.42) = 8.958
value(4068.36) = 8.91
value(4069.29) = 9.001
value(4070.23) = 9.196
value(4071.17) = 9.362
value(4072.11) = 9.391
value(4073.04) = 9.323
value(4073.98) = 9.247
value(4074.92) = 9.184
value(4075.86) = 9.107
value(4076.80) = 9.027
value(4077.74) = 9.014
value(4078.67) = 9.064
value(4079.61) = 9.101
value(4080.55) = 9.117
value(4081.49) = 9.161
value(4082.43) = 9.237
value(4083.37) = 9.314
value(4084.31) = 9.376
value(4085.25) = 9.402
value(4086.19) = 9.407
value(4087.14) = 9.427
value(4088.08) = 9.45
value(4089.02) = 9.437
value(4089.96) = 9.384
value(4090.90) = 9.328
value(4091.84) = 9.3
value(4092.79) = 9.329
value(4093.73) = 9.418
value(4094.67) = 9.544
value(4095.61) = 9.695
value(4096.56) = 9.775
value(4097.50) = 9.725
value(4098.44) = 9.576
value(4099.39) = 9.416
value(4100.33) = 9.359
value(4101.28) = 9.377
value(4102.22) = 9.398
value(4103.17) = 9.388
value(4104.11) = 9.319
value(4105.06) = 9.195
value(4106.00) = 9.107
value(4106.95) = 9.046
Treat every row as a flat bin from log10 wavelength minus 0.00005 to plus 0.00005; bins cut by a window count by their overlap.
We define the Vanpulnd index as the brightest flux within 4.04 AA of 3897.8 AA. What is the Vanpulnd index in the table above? 11.33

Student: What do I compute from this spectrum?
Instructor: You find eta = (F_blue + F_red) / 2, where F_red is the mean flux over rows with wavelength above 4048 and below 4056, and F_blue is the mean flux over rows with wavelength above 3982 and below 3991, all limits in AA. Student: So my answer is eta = 9.2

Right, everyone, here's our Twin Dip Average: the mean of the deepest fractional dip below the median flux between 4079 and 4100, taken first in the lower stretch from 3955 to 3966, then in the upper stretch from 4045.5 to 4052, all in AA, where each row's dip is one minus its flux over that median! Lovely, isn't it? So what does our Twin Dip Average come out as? 0.015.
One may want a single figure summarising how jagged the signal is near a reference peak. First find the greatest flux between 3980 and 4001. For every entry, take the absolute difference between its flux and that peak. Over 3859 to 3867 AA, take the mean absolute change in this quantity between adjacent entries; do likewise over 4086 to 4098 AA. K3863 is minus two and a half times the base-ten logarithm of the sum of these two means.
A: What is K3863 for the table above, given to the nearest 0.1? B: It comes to 1.9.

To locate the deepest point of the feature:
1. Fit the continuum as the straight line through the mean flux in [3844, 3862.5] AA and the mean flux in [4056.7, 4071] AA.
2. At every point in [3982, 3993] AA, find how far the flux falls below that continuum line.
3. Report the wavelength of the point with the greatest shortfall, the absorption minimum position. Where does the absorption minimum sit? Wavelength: 3984.00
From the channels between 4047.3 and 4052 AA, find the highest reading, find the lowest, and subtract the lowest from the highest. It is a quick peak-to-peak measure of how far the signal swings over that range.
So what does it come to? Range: 0.31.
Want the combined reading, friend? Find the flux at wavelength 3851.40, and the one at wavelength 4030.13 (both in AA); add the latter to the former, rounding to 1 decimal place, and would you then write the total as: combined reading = 20.5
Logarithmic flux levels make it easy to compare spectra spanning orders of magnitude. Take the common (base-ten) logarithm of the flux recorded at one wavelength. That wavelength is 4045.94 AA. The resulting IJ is 0.93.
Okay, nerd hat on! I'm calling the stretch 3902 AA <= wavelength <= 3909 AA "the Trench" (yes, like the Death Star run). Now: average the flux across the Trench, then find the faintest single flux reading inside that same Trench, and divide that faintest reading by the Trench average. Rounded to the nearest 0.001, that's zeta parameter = 0.968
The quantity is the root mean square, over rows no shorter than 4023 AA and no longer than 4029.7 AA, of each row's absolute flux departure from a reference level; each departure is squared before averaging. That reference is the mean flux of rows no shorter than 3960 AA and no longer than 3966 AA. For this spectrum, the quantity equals 1.1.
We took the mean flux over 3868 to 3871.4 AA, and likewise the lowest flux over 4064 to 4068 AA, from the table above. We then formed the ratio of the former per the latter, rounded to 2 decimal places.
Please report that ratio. 1.33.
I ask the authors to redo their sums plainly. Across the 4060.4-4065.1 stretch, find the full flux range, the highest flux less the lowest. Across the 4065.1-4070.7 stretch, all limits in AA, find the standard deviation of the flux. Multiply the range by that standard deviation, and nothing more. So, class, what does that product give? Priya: 0.02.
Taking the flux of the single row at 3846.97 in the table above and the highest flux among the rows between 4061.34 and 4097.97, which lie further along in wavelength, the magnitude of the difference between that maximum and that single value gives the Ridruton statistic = 1.2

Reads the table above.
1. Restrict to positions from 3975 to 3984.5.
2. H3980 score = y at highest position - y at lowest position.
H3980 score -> -0.26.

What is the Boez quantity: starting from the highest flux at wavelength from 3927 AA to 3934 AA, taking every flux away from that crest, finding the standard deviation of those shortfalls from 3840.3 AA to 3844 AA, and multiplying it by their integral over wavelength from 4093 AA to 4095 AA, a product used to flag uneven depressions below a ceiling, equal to 0.03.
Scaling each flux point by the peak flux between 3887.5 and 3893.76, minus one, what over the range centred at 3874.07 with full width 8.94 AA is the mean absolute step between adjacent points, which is 0.0059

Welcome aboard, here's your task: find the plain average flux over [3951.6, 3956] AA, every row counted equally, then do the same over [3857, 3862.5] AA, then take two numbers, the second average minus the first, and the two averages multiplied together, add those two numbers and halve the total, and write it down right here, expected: 57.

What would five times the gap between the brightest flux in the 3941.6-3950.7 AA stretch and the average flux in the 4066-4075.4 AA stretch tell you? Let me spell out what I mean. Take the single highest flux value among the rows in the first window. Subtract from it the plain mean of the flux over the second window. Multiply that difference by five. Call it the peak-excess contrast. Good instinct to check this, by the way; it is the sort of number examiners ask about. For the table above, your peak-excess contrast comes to 5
